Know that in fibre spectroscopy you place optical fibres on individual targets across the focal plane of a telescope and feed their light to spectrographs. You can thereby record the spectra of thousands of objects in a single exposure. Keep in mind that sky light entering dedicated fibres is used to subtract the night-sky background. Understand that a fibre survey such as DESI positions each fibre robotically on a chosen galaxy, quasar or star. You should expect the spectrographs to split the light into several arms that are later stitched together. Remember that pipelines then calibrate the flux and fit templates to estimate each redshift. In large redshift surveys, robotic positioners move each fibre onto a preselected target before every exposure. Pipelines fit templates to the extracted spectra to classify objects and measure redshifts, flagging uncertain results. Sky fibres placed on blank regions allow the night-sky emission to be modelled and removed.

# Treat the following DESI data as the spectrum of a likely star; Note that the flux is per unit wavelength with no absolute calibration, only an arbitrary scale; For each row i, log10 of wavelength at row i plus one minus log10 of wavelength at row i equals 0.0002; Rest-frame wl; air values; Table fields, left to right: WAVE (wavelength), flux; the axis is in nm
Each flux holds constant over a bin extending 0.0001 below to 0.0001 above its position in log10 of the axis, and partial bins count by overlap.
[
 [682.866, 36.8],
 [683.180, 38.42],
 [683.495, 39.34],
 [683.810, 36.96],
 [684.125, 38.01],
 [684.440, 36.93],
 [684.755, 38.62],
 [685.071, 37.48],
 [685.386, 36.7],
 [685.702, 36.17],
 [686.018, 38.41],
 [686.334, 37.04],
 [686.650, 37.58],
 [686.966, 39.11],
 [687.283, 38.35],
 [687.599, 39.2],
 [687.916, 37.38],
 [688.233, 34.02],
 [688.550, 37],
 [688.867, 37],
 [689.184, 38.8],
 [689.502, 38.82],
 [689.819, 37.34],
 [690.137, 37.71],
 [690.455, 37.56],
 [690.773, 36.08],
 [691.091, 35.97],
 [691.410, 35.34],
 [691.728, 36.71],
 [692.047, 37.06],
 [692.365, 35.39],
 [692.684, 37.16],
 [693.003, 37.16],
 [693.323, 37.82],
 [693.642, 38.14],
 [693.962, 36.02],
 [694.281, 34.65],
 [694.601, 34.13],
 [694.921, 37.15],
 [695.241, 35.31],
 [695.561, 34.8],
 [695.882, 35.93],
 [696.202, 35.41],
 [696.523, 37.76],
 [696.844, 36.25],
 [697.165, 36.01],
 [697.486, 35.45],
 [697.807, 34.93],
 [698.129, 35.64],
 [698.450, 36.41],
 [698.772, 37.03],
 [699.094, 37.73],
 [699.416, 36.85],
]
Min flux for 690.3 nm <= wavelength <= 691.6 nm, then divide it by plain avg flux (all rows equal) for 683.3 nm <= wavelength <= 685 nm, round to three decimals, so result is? 0.931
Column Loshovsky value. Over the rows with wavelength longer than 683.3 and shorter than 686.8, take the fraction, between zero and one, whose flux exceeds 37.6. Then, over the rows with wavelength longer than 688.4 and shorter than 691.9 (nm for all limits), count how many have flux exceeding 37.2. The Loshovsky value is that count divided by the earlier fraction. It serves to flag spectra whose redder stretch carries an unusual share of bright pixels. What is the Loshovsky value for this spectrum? 14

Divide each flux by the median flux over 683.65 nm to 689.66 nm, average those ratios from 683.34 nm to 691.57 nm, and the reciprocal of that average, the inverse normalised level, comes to 1.00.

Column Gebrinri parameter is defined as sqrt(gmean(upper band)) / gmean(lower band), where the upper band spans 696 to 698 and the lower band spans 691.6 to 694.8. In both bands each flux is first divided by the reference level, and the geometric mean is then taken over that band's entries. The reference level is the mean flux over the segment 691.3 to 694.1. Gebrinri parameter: 0.999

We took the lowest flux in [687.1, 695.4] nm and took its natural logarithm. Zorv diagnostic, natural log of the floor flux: 3.53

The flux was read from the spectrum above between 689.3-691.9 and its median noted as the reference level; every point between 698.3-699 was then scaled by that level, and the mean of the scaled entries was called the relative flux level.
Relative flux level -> 0.99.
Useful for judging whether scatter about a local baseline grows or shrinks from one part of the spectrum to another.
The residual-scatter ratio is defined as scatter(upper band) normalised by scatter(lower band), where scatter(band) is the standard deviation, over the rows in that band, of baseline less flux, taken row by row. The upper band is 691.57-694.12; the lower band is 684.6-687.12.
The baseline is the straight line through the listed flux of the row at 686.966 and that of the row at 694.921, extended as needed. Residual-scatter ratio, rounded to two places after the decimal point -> 0.90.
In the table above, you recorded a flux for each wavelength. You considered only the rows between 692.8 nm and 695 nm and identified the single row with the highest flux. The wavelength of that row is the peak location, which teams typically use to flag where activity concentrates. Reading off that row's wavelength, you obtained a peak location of 693.642 nm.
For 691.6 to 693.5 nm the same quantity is 693.323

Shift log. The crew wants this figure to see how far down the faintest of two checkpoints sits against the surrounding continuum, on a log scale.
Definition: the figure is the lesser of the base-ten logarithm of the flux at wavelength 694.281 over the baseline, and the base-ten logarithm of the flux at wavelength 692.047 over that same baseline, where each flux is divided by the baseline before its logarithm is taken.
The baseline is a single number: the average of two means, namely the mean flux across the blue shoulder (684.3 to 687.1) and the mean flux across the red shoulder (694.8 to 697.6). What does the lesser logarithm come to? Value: -0.026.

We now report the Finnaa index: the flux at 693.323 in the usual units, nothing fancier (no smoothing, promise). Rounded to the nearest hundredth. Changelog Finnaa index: 37.82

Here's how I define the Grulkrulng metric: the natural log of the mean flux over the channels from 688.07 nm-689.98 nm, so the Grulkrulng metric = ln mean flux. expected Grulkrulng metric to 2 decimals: 3.62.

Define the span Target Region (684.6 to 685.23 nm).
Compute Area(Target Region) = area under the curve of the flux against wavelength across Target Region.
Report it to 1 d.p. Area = 24.0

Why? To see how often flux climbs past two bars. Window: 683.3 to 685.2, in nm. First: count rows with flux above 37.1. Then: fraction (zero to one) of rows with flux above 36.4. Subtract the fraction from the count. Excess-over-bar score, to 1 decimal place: 3.0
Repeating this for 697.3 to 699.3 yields 0.5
